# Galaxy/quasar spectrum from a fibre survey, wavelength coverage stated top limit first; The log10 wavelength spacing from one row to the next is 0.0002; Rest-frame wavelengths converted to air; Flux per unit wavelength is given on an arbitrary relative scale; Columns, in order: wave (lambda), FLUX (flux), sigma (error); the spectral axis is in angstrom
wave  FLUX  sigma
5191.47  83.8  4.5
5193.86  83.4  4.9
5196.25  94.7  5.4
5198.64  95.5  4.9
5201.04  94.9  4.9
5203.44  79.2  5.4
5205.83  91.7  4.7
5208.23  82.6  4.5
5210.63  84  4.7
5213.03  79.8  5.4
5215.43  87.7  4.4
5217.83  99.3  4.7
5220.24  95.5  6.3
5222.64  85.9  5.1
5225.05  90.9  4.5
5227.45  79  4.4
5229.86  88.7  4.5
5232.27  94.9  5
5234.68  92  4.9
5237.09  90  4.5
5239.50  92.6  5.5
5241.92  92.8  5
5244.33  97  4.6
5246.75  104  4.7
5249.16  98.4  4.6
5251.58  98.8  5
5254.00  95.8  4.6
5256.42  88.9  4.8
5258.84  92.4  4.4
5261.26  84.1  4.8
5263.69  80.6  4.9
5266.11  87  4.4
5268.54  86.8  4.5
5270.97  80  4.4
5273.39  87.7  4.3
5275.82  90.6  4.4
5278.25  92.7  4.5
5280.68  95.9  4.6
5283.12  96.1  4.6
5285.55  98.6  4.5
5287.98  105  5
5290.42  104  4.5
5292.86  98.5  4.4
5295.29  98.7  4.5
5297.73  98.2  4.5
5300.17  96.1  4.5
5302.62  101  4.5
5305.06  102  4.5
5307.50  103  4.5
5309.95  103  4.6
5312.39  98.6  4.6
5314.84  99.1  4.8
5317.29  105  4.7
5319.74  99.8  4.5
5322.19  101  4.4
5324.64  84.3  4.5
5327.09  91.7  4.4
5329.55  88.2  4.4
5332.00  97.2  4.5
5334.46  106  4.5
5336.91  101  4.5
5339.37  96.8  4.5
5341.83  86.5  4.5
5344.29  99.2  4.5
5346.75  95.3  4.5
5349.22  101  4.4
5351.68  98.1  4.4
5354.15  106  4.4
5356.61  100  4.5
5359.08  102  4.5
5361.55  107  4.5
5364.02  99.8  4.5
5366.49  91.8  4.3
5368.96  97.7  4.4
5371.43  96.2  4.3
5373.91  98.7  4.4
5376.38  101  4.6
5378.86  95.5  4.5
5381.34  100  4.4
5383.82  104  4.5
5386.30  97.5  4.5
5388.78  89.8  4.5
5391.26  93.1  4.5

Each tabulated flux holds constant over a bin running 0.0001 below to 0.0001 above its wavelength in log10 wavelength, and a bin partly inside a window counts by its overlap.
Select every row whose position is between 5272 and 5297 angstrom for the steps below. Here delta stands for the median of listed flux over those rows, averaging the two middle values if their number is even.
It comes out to 97.3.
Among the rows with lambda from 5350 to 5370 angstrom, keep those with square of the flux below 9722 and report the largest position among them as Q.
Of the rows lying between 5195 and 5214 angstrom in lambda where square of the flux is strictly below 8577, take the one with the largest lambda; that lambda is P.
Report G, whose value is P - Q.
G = -155.9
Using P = 5213.03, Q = 5368.96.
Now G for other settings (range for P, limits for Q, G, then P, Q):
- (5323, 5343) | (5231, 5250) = 92.7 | 5341.83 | 5249.16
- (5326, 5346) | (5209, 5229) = 114.4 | 5341.83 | 5227.45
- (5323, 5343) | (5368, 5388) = -44.5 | 5341.83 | 5386.30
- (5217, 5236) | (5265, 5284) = -48.4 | 5234.68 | 5283.12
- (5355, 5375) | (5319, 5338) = 34.5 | 5366.49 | 5332.00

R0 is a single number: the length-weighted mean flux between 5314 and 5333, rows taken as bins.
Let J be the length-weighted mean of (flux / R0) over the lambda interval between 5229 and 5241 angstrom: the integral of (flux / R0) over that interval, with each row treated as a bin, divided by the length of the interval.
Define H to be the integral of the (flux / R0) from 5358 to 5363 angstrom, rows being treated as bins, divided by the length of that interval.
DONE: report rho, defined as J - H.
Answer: -0.13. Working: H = 1.09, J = 0.96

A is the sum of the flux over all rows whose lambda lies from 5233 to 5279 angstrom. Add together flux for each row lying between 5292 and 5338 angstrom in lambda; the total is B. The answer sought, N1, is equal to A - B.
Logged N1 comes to -140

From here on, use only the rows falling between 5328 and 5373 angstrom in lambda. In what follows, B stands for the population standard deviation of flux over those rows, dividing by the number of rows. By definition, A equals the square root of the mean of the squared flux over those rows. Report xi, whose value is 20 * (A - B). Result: 1861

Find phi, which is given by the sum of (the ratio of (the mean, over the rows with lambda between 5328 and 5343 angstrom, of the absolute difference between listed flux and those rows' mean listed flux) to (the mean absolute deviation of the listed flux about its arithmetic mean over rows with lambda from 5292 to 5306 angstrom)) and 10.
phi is 13.6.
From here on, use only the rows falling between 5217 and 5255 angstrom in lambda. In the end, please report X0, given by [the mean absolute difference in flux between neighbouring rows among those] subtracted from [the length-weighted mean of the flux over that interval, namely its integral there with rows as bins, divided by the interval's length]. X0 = 88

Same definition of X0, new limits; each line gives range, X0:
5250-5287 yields 86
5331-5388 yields 93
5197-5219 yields 81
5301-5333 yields 93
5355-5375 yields 95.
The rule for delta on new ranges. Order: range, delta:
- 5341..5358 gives 99.2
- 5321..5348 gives 96.8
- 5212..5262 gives 92.4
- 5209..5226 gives 87.7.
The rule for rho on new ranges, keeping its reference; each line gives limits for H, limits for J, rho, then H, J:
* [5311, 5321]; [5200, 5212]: -0.15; 1.05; 0.90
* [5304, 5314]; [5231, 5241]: -0.10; 1.06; 0.96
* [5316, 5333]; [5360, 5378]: 0.04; 1.00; 1.03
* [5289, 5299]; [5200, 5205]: -0.13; 1.04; 0.91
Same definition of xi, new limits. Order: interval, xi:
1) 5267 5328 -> 1808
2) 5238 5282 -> 1708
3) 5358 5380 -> 1897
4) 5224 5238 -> 1688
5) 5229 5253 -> 1812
